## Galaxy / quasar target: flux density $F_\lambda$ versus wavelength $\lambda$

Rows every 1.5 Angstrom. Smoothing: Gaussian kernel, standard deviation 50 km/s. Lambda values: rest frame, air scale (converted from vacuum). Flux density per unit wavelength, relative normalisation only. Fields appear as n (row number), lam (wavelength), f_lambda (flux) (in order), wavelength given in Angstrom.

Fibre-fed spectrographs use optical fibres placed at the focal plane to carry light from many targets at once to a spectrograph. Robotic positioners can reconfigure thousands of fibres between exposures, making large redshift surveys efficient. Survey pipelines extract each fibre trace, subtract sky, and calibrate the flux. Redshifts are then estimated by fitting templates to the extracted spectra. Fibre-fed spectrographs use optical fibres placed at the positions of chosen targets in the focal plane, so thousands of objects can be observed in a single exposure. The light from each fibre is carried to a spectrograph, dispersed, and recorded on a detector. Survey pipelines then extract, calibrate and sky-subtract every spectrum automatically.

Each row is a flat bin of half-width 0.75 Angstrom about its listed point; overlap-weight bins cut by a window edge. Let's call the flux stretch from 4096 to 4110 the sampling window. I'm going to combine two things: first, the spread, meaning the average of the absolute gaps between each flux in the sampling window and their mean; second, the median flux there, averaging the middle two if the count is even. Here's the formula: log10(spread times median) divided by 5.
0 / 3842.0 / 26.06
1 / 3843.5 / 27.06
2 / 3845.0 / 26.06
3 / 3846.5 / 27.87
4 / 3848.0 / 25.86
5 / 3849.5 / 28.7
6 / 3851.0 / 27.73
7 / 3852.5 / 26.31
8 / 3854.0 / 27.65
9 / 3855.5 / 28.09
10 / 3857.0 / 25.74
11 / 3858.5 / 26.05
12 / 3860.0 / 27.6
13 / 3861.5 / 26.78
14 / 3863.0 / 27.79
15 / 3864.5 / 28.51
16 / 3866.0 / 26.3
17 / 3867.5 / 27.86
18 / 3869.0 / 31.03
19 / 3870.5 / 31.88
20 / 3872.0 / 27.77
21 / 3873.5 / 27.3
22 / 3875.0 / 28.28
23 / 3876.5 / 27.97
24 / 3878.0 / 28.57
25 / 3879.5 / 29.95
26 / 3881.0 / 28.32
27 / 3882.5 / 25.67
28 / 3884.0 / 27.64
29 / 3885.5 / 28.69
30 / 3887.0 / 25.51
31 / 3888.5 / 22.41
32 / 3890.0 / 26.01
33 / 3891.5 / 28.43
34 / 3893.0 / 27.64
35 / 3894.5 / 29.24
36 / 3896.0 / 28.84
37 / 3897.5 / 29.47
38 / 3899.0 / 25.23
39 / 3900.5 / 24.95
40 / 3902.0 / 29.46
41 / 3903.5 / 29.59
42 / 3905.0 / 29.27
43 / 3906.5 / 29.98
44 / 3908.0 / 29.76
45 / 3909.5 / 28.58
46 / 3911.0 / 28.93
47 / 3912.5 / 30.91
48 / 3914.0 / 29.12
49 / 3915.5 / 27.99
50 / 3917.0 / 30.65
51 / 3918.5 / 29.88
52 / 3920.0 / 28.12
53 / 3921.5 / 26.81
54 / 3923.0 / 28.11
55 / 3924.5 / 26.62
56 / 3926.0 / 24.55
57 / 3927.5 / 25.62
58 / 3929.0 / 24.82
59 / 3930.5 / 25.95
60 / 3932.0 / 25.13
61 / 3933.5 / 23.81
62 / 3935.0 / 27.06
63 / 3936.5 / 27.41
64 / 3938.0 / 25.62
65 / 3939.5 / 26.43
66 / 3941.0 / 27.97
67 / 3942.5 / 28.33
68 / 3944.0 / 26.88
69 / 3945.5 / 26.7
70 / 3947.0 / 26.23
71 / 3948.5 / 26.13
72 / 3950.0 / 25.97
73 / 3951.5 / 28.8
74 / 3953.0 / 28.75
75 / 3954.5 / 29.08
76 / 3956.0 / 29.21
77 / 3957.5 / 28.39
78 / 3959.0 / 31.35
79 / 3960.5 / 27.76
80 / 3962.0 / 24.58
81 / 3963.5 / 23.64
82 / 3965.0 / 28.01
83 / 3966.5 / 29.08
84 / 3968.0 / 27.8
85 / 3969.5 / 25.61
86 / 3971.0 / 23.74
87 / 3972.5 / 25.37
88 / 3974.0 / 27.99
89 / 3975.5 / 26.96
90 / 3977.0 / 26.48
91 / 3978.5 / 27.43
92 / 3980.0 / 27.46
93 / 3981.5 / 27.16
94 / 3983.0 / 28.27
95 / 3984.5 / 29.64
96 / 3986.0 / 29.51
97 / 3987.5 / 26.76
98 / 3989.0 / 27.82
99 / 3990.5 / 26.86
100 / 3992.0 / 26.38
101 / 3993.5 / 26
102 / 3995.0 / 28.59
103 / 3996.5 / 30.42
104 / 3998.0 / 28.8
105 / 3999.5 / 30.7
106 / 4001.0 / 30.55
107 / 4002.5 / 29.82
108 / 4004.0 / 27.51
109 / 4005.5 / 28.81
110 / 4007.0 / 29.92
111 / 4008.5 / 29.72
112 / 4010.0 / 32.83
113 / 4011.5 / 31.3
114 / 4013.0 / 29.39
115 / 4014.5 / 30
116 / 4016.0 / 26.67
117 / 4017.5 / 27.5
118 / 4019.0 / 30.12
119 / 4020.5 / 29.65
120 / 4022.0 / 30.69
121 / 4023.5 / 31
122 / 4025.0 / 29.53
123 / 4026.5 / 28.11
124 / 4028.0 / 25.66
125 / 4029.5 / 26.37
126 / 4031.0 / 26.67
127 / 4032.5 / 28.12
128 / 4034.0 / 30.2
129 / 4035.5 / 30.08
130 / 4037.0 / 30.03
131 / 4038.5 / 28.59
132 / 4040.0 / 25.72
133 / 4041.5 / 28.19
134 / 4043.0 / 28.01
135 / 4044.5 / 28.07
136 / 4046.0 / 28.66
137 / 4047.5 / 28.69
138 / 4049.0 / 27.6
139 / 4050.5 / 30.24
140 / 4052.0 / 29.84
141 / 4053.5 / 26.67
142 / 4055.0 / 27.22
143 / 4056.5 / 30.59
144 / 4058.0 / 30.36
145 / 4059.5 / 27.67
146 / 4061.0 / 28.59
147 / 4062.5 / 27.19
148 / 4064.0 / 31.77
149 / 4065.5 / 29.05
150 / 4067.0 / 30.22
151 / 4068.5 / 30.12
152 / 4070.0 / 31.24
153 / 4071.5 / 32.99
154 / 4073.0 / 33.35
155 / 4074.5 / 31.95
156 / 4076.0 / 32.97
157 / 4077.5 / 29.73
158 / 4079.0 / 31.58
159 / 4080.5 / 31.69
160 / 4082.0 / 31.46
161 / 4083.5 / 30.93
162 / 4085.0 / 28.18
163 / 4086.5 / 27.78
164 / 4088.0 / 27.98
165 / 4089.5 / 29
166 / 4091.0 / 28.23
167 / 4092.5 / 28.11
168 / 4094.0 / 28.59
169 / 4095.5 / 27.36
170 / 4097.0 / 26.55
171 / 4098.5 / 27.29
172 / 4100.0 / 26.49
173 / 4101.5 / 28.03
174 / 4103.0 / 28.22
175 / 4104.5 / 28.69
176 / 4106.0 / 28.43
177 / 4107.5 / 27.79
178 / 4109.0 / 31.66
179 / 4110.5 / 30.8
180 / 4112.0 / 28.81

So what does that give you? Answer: 0.289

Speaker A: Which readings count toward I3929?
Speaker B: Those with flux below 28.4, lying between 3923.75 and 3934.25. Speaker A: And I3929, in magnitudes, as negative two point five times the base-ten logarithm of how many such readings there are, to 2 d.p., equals -2.11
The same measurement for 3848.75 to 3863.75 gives -2.39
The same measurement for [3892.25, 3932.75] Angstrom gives -2.78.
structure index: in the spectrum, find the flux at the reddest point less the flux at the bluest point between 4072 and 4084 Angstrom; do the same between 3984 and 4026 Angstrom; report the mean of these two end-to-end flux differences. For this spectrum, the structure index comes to -1.3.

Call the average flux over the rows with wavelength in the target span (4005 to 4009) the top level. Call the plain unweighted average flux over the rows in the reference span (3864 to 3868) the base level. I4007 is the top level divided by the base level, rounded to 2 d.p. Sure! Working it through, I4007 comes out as 1.07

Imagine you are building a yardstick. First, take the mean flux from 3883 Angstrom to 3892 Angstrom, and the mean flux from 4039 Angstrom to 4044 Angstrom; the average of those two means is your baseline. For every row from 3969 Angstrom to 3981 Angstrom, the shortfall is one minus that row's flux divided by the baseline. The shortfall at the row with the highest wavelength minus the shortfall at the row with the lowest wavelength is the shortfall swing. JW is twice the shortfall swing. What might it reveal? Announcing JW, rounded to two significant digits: -0.14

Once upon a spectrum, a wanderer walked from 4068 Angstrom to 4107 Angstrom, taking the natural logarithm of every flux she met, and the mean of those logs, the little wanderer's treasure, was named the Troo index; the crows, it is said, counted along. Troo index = 3.38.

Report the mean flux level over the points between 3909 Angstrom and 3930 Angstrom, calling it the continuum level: 27.9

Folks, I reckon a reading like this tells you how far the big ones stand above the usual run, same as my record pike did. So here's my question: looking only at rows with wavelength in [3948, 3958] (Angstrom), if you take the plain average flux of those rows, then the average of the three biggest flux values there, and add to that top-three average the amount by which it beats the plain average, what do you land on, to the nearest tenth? 30.0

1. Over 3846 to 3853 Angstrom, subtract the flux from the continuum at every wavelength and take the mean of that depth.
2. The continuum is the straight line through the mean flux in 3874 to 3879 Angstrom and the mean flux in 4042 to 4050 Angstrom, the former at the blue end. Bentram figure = 1.0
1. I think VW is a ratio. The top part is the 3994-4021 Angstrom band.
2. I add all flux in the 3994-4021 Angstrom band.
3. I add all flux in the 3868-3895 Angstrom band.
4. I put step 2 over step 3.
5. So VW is 1.06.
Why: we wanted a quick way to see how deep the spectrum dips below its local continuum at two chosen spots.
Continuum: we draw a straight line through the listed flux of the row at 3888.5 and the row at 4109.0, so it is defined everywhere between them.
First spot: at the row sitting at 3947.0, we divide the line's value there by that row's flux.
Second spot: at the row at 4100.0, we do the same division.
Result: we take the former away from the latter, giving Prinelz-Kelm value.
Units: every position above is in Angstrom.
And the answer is 0.23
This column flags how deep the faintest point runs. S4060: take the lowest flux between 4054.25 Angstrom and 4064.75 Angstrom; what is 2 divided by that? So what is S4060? 0.074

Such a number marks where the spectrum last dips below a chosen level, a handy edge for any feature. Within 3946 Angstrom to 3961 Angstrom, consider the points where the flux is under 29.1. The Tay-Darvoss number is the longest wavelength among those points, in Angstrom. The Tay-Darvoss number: 3960.5 Angstrom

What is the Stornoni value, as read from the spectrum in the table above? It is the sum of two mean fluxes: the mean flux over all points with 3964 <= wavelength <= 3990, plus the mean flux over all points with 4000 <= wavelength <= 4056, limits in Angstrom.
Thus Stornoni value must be 56.2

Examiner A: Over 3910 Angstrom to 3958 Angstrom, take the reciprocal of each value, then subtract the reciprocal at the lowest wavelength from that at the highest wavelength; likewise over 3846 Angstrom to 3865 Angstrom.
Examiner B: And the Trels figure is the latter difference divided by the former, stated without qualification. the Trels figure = -1.2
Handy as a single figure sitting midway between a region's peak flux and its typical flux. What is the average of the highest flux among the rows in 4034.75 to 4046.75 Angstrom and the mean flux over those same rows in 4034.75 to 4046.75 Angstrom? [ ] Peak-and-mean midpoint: 29.2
